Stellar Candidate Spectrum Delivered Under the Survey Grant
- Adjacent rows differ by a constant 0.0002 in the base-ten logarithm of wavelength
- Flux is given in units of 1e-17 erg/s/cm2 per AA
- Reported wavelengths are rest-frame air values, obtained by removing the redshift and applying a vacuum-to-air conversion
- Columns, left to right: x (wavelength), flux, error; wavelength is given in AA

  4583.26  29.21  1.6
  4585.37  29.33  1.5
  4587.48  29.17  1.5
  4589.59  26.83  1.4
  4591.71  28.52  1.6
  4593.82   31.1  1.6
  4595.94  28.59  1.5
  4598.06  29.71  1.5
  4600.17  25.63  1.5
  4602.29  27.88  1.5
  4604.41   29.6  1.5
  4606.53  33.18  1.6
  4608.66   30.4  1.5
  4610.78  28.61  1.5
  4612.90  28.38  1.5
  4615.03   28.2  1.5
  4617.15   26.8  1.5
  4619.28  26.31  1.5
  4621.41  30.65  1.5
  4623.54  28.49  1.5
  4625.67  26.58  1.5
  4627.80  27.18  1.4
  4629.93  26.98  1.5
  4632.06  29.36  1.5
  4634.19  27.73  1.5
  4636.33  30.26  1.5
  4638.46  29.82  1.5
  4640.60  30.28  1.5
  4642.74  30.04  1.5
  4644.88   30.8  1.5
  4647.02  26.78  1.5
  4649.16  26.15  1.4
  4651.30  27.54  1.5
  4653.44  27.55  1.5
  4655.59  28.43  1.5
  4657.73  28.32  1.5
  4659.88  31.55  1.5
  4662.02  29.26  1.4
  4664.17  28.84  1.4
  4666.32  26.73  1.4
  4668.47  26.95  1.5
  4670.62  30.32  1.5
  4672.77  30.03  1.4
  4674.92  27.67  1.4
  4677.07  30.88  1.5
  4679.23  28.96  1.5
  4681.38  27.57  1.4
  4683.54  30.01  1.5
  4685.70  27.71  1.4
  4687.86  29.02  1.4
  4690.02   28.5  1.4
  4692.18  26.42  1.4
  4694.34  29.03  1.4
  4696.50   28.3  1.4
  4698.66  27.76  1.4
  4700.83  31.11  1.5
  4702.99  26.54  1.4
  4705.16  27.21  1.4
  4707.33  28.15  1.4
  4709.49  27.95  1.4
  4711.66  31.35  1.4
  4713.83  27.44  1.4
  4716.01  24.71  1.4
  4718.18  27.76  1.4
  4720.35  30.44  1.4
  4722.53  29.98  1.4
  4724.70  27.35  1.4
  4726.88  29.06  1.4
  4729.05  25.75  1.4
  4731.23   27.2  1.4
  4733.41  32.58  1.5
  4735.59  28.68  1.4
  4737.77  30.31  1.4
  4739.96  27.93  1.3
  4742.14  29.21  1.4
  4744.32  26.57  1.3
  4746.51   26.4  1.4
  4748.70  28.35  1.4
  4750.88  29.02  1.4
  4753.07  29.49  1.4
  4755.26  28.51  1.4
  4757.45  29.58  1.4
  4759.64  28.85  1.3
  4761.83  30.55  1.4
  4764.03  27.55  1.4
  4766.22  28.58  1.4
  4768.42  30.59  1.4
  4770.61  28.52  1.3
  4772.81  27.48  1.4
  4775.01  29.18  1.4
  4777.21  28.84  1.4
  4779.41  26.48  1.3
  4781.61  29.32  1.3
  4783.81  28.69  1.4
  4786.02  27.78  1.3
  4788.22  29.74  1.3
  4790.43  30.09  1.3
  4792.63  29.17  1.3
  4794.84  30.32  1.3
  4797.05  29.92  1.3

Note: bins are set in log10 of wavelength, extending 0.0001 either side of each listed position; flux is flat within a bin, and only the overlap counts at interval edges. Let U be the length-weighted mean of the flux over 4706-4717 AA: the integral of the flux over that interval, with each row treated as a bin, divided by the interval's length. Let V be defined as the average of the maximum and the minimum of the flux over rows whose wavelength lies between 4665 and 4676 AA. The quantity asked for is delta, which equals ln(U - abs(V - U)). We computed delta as 3.308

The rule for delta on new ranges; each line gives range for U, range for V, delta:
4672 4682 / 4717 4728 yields 3.364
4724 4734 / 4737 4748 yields 3.335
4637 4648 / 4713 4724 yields 3.317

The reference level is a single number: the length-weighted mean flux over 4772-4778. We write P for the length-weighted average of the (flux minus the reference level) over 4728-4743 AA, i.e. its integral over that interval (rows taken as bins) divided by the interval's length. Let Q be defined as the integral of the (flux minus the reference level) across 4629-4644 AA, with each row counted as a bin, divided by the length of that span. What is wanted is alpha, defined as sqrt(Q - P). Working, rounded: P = 0.3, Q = 0.73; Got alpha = 0.7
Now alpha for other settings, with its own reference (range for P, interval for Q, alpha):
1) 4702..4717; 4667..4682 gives 1.1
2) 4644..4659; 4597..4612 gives 1.2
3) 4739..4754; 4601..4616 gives 1.1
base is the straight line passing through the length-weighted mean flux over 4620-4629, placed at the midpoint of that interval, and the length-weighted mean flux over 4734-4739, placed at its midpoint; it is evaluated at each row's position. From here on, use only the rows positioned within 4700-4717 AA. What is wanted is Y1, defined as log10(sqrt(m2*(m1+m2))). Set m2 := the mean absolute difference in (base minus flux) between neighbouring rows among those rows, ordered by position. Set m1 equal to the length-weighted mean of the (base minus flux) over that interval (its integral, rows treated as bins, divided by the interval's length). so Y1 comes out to 0.47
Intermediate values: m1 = 1.3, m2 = 2.35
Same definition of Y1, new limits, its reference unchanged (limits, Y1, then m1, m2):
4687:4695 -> 0.33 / 0.9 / 1.75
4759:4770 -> 0.37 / 0.9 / 1.92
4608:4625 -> 0.12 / -0.4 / 1.53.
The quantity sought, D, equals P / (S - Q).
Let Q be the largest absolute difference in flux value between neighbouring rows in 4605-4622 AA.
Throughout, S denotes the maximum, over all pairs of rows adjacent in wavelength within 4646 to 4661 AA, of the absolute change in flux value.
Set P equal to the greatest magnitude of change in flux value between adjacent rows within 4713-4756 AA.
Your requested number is -4.8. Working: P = 5.4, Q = 4.3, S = 3.23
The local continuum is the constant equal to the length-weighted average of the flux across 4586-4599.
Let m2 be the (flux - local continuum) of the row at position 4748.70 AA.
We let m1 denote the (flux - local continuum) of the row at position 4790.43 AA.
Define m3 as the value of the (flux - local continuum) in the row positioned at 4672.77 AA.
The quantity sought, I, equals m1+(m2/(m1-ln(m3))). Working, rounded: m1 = 1.1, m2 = -0.6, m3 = 1.0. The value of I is 1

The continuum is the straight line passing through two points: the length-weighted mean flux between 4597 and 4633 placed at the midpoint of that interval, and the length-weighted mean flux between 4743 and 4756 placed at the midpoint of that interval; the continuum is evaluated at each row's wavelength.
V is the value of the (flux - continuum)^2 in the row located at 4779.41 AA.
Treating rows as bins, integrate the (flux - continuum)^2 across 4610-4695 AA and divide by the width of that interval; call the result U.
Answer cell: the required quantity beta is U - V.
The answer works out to -0.1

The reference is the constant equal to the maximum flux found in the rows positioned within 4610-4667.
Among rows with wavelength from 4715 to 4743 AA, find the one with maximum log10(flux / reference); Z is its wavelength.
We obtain 4733.41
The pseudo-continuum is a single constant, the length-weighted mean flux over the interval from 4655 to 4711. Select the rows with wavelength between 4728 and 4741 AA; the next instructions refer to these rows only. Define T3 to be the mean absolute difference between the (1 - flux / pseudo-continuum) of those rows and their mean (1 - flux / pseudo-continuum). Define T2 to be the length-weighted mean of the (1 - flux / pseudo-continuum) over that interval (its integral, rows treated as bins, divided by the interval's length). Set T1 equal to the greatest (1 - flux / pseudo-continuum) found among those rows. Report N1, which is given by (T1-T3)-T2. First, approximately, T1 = 0.100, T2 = -0.0050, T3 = 0.063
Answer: 0.042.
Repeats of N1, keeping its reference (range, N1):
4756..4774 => 0.018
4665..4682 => 0.019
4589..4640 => 0.057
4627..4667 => 0.040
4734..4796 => 0.053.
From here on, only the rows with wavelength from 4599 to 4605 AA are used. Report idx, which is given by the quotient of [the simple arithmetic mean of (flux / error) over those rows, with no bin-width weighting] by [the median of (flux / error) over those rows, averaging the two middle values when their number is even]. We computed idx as 0.99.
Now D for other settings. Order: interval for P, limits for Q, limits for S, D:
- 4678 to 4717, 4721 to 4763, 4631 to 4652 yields -3.4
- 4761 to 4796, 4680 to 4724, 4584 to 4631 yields -13.0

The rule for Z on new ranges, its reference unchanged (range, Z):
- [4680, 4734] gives 4733.41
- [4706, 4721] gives 4711.66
